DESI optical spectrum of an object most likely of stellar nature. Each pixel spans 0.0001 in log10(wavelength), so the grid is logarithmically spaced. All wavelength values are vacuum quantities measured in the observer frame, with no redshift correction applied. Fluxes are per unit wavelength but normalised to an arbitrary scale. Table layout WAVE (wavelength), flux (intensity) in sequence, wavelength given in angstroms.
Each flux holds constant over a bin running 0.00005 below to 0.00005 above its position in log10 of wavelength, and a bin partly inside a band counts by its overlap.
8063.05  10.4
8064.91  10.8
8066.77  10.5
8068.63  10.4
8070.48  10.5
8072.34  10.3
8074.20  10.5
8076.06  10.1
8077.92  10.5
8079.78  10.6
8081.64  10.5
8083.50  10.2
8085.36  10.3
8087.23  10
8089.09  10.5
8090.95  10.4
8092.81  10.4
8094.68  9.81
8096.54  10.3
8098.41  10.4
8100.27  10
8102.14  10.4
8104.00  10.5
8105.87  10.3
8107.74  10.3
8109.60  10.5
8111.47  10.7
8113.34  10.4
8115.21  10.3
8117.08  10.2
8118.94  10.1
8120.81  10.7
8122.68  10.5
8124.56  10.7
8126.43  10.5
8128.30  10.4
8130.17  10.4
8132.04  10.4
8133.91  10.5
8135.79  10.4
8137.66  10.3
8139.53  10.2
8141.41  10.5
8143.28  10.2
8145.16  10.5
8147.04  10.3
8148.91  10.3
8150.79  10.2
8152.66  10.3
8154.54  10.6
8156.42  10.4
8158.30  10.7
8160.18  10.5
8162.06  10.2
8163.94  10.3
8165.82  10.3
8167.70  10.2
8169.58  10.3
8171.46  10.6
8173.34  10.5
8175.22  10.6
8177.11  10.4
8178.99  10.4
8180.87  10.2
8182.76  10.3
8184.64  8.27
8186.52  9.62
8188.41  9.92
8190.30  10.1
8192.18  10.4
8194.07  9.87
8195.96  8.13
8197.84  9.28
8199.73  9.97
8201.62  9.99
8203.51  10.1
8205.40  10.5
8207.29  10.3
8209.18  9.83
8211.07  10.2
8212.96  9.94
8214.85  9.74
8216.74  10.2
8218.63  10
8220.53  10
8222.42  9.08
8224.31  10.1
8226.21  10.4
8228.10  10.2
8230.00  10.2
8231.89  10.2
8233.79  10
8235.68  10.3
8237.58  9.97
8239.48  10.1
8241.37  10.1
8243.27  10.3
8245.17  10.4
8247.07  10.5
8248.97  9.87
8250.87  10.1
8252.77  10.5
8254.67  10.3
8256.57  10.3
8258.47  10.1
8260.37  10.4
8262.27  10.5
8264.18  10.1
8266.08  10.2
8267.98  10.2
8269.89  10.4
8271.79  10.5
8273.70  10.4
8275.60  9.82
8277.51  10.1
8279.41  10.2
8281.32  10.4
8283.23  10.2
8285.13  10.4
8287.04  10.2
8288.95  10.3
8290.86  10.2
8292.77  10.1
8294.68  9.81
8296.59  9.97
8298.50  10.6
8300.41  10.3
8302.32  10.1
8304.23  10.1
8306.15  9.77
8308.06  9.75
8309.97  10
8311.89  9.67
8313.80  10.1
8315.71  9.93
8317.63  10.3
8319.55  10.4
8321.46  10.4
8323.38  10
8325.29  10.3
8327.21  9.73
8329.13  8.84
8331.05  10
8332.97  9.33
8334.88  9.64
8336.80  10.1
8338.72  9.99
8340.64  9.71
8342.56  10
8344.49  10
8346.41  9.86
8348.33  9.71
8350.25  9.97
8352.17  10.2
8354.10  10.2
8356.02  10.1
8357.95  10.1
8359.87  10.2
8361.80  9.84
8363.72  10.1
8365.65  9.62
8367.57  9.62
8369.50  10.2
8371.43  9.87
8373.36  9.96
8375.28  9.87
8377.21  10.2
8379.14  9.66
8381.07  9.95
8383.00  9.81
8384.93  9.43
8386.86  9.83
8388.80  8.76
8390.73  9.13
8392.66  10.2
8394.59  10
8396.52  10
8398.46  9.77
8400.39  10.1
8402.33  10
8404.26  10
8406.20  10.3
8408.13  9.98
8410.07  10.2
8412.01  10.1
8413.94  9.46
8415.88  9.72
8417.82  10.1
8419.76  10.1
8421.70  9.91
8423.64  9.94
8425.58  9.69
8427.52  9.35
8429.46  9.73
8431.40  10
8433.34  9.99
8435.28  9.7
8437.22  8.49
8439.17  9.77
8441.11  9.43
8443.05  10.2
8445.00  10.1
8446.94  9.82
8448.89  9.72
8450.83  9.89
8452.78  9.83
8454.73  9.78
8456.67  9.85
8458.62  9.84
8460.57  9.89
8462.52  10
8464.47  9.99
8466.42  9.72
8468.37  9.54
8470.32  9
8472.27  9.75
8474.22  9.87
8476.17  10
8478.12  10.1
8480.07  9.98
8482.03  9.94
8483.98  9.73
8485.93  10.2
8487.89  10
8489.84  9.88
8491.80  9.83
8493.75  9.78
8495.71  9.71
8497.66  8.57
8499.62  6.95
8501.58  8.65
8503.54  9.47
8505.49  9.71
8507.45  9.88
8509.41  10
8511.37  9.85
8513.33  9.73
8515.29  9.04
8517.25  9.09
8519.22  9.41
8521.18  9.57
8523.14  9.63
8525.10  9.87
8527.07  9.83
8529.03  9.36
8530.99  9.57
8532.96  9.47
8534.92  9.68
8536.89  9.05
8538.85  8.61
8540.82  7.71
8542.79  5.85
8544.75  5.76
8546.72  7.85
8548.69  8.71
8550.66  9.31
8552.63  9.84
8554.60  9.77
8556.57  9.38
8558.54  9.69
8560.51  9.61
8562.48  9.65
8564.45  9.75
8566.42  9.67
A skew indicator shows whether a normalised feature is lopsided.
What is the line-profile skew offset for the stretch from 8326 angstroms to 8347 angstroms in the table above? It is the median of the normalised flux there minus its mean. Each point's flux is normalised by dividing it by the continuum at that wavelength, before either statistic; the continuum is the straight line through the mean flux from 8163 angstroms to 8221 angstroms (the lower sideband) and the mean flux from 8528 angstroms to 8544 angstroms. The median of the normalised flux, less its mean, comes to 0.016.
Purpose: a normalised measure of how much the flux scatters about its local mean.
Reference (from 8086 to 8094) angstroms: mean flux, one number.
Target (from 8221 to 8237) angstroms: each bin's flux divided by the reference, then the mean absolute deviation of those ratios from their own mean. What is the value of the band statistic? 0.025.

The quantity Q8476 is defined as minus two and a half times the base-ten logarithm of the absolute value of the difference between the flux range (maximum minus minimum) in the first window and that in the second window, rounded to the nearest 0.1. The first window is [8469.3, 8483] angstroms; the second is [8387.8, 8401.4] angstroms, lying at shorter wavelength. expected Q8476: 1.2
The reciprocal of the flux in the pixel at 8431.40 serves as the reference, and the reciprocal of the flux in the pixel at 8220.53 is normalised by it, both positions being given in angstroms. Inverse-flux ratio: 1.00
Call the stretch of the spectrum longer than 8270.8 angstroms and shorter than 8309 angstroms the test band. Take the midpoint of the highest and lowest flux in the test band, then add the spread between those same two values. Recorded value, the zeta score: 11.0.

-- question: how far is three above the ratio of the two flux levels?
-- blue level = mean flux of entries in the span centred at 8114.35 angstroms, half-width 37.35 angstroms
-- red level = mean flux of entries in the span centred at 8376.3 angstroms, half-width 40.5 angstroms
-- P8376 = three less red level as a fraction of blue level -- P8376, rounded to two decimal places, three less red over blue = 2.04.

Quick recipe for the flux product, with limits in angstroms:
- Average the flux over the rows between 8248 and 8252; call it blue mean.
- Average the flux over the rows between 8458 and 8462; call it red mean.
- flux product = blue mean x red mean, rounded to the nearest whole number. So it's 99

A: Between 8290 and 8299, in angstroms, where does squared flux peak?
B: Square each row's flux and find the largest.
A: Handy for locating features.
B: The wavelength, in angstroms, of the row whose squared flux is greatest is 8298.50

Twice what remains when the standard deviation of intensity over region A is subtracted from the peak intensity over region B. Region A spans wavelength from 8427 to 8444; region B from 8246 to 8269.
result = 20.0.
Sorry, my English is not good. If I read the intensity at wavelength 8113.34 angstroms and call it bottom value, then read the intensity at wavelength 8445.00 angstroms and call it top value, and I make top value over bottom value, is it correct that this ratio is 0.97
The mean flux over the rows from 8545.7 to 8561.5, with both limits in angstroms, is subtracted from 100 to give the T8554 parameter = 90.7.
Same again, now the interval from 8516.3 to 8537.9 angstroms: 90.5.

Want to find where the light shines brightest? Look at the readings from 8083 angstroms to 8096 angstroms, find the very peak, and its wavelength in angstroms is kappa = 8089.09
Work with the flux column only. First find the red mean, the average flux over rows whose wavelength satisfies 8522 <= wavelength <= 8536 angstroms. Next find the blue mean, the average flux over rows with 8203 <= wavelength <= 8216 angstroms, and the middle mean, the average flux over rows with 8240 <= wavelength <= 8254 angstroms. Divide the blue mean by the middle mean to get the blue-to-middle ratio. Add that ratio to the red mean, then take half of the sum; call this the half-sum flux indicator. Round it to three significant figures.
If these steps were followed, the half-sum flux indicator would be 5.31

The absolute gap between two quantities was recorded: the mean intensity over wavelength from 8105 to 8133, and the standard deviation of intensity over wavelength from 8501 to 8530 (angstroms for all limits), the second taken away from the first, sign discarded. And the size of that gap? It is 10.1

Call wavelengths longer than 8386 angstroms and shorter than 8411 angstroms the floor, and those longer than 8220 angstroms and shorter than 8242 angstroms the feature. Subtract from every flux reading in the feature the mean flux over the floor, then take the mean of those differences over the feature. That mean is 0.19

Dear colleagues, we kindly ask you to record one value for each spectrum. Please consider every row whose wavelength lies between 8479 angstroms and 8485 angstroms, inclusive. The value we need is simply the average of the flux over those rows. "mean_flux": 9.9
